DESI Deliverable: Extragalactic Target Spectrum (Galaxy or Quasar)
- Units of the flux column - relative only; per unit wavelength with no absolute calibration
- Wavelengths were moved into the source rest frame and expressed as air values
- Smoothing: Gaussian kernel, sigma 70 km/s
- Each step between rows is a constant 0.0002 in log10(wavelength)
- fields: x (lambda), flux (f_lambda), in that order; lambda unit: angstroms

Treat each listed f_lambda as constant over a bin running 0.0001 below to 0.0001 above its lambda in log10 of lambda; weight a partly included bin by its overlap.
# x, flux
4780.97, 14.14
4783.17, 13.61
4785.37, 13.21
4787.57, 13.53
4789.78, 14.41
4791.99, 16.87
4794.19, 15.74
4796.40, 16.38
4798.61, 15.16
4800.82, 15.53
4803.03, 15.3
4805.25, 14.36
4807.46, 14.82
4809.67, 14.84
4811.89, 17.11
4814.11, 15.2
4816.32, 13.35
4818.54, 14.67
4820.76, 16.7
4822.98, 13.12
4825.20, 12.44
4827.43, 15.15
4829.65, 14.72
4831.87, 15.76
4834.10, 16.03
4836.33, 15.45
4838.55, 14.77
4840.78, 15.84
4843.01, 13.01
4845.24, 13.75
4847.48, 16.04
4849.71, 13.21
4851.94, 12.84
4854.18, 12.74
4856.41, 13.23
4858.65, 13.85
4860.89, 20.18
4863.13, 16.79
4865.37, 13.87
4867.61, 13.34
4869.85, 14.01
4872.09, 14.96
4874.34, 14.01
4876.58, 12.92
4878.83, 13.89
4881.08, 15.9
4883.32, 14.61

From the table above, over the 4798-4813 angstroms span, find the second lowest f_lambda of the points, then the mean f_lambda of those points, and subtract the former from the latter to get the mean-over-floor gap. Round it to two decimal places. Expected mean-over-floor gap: 0.48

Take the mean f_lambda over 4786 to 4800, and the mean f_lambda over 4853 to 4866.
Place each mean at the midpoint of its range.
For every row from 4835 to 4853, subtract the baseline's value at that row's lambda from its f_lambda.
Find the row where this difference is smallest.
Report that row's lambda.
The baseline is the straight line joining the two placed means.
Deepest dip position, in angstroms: 4851.94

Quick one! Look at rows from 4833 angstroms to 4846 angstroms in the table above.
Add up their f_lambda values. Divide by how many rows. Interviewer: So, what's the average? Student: 14.8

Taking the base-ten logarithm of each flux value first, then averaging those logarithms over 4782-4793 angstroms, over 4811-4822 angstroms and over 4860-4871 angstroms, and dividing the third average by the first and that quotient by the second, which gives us 0.868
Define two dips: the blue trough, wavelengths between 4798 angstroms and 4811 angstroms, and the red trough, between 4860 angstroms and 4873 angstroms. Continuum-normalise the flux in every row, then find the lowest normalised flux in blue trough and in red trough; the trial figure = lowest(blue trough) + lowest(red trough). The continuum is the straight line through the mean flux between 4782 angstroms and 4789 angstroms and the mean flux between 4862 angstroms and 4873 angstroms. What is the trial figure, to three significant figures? 1.96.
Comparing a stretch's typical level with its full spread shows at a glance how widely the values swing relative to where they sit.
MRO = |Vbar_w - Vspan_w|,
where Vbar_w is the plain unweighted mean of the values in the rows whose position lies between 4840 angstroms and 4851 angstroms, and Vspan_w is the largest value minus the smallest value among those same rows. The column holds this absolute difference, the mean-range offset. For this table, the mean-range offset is 11.3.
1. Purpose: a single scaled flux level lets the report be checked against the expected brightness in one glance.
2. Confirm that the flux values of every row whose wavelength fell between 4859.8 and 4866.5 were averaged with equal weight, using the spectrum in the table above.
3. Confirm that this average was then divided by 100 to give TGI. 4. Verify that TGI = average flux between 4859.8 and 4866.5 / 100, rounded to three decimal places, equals 0.169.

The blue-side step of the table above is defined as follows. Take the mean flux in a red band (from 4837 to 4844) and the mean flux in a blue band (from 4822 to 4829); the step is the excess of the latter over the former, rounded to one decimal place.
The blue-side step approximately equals -1.0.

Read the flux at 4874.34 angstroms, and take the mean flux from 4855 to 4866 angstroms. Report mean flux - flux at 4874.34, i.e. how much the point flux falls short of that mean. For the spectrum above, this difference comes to 1.6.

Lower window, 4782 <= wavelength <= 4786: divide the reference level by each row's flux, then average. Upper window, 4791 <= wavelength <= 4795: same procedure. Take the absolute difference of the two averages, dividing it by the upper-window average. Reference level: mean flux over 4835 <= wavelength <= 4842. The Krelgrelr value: 0.21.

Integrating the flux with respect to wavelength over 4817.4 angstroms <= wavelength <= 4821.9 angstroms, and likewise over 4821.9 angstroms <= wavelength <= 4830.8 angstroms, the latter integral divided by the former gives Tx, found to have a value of 1.8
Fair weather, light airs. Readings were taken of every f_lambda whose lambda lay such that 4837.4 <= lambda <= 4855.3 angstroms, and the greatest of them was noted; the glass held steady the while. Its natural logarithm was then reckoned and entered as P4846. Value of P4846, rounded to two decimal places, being 2.78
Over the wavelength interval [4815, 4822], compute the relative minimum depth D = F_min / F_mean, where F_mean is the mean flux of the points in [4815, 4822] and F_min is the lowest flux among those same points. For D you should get 0.896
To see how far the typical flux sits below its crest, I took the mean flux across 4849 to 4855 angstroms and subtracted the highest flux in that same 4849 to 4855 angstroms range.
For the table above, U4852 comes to -0.3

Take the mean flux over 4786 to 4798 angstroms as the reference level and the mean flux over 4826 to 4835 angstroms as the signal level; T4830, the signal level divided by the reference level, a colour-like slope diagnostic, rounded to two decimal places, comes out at 1.00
